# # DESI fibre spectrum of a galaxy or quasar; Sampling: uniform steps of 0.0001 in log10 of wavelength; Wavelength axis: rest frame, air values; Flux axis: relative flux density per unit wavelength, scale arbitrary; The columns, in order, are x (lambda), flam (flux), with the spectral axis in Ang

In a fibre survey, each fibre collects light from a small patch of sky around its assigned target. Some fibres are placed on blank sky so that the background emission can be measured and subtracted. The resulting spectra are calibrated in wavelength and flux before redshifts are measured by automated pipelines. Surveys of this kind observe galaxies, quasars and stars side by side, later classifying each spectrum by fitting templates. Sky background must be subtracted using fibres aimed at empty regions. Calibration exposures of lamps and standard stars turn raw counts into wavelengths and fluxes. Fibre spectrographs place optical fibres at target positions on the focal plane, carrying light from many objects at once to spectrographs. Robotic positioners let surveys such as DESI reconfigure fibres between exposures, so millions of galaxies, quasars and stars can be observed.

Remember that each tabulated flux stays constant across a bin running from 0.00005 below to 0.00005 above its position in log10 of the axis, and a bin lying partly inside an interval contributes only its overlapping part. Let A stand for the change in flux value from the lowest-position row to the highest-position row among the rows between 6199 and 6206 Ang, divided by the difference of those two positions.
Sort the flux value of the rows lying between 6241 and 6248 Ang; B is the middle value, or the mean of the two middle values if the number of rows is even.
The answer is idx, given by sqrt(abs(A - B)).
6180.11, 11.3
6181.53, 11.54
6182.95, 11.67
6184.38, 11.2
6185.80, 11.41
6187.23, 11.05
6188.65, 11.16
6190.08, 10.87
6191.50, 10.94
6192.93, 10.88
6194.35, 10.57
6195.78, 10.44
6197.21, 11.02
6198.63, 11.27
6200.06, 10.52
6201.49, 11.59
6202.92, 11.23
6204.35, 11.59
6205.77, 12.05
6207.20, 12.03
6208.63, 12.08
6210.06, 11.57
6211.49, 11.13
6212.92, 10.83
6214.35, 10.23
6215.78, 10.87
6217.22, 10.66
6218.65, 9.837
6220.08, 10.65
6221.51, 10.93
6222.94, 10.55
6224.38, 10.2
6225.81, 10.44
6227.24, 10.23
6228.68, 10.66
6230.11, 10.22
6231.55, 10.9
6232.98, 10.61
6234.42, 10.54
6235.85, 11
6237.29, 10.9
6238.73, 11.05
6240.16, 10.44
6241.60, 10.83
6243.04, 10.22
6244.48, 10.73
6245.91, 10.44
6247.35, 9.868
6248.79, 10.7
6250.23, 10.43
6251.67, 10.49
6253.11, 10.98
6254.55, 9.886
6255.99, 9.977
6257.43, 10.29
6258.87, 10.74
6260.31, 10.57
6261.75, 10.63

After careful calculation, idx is 3.19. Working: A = 0.268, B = 10.4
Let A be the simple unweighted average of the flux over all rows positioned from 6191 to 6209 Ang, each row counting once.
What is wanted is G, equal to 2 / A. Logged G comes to 0.178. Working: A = 11.2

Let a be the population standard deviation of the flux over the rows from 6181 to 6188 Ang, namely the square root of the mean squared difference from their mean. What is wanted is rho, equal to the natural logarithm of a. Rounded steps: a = 0.22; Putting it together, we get -1.5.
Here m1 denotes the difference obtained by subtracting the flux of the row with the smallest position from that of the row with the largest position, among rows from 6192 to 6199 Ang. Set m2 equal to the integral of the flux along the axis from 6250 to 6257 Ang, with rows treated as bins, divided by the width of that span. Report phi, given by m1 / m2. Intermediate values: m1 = 0.4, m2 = 10.34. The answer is 0.04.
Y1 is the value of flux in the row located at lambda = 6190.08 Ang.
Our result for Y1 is 10.87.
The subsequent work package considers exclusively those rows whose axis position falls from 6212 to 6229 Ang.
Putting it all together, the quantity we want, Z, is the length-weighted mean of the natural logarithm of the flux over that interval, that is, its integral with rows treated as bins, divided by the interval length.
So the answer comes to 2.35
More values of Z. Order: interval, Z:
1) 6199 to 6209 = 2.45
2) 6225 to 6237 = 2.36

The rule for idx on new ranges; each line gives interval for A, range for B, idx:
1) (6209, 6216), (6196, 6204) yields 3.37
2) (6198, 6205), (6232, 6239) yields 3.29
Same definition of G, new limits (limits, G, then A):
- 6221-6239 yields 0.188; 10.6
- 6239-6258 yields 0.192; 10.4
